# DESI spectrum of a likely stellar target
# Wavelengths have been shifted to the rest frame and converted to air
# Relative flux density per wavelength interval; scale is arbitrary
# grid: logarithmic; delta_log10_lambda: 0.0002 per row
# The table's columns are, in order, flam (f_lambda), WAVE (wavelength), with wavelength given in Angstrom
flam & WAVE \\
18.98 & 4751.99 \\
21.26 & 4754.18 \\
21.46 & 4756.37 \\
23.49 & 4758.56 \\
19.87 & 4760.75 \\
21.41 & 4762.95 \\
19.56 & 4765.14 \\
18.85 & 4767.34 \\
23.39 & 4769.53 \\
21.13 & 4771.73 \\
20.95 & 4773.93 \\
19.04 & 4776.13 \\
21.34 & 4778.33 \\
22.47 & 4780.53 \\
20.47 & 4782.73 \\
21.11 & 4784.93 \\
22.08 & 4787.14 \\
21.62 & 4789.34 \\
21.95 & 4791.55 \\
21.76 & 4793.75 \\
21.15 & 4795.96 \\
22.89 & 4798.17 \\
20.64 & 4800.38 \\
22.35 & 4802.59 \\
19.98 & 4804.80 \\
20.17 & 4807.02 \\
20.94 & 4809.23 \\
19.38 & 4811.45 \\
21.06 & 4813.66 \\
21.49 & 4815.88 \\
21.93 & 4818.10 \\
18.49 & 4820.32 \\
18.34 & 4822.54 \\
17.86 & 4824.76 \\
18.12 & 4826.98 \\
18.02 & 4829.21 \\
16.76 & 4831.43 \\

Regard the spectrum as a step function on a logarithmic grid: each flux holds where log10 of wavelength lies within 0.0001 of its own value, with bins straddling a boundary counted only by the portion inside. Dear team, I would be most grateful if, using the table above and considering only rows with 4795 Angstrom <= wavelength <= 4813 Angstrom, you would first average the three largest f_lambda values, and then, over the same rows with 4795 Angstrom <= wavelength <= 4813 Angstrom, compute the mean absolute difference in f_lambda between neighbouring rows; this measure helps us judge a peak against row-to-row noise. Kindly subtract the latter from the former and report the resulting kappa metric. 20.62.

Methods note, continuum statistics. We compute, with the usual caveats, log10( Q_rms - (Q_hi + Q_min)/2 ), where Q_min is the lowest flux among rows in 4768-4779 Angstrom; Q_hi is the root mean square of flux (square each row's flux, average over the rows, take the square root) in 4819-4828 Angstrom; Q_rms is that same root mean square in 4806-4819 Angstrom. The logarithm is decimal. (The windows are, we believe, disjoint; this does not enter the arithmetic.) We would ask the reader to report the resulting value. 0.35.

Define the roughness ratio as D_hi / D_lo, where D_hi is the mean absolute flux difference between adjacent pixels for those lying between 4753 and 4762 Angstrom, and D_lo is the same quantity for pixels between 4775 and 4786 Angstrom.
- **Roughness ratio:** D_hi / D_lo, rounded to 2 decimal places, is 1.29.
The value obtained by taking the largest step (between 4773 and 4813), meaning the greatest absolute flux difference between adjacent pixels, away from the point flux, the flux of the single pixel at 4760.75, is 17.5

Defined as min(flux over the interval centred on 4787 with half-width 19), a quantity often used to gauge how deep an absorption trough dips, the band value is 19.04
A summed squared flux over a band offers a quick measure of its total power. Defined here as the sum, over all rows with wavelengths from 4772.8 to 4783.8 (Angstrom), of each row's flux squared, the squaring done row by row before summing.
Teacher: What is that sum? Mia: 2181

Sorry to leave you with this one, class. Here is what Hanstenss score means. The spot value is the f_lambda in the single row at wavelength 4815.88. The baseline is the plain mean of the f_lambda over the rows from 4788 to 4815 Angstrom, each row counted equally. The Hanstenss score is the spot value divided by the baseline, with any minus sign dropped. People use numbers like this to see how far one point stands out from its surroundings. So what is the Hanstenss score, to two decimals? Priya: 1.02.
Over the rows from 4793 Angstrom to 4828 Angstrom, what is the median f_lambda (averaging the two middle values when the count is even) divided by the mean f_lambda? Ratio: 1.02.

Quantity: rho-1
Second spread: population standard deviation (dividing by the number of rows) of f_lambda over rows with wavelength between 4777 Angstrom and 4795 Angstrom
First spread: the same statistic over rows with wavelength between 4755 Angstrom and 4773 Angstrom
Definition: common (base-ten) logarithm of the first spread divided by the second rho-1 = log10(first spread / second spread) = 0.4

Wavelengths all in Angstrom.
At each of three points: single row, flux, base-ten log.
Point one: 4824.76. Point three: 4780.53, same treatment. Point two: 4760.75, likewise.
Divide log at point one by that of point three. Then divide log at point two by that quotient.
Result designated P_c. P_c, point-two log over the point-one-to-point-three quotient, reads 1.40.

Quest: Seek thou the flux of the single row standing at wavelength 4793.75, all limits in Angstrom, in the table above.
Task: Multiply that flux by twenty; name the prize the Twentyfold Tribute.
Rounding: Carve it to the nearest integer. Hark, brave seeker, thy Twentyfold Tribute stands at 435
